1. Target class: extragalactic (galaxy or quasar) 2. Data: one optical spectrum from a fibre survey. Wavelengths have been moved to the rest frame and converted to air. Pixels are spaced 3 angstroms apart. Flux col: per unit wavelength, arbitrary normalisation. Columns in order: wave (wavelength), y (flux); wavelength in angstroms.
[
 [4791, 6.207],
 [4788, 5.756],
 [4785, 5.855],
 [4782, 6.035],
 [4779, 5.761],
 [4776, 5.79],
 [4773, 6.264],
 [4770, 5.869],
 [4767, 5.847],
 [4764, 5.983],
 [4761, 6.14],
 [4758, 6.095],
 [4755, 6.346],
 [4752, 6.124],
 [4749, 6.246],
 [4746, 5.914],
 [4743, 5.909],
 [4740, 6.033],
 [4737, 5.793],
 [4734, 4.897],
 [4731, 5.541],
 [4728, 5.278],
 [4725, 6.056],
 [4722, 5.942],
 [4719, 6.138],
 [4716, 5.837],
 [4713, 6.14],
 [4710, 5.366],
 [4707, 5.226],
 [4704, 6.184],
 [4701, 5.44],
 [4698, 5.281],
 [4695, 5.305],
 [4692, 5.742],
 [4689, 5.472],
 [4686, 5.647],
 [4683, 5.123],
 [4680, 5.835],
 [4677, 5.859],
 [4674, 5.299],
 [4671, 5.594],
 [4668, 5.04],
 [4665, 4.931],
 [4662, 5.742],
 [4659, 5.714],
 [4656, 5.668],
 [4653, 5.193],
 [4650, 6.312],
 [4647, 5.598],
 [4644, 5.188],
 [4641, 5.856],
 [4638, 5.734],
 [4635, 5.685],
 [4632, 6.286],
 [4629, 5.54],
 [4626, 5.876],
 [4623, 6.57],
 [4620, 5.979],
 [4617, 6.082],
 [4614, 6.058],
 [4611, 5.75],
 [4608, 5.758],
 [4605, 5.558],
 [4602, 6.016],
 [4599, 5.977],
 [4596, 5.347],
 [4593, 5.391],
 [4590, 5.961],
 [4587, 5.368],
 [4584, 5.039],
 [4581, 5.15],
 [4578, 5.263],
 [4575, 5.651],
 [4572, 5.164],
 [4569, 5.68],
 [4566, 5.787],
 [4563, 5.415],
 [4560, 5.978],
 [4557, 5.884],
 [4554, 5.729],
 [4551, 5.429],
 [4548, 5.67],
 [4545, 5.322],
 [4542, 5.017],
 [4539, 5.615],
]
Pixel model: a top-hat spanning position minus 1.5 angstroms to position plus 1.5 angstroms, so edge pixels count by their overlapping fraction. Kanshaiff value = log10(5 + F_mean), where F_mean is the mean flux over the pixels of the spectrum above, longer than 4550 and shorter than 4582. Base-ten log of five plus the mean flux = 1.02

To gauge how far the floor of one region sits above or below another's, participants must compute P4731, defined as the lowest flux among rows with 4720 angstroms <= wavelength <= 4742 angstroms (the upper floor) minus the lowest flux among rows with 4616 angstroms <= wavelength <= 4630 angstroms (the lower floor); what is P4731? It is -0.64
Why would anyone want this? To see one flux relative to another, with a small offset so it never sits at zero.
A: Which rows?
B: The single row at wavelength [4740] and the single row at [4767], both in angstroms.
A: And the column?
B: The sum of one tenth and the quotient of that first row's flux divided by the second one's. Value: 1.132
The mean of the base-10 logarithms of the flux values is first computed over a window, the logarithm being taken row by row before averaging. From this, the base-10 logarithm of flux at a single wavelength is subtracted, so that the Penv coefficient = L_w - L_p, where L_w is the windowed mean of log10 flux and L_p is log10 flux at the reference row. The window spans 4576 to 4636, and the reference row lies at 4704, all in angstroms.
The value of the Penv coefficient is -0.034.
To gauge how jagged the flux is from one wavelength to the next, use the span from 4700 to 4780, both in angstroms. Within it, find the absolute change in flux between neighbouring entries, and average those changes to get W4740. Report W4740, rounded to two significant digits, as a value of 0.33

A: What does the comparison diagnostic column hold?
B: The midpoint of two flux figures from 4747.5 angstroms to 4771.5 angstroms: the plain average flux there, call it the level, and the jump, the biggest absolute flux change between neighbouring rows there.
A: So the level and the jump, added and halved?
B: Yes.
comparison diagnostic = 3.17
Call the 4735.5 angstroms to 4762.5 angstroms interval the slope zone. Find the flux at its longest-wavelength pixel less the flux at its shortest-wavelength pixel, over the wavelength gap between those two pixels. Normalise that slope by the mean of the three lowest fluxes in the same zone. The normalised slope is 0.0025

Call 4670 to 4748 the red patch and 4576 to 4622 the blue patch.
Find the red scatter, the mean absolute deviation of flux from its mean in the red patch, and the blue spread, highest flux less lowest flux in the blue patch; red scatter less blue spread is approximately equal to -0.74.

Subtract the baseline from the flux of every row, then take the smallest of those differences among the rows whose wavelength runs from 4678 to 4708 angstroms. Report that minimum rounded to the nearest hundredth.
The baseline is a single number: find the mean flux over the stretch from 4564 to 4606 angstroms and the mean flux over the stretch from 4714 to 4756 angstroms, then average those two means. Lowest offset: -0.57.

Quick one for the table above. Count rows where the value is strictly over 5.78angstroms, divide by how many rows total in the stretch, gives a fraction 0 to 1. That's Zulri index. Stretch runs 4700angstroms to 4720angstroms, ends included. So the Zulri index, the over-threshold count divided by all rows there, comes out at 0.57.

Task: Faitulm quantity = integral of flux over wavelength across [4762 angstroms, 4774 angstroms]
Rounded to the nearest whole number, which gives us 72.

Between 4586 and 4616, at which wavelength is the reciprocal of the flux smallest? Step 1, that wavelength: 4614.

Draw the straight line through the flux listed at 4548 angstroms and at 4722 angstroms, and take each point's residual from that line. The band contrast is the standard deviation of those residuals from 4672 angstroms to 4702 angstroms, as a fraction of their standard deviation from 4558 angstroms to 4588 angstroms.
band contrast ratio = 0.81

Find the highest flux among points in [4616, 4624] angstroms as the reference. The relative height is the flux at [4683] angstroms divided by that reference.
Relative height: 0.78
